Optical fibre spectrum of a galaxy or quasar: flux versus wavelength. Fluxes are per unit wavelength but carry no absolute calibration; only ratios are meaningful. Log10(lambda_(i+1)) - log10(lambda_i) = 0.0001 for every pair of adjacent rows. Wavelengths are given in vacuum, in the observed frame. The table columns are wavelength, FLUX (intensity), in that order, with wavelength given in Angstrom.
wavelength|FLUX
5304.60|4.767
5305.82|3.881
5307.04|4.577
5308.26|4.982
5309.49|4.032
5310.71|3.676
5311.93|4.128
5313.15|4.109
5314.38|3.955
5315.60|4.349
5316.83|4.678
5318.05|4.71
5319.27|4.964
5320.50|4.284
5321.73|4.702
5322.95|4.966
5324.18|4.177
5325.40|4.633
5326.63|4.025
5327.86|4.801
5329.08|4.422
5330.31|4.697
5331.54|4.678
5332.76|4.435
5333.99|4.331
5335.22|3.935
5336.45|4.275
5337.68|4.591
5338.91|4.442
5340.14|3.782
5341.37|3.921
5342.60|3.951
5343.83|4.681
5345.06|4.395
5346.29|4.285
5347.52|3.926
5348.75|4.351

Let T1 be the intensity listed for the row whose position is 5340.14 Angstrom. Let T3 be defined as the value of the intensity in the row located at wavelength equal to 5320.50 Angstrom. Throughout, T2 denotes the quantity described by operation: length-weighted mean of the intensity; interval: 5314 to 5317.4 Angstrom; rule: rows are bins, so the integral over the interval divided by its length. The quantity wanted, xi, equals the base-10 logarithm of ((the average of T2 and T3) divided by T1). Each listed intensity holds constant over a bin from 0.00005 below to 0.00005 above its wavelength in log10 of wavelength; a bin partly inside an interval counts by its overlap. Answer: 0.06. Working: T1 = 3.782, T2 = 4.35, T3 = 4.284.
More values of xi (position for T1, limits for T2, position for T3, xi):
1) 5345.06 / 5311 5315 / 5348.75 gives -0.02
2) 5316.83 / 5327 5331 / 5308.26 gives 0.01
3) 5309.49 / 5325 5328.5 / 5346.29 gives 0.04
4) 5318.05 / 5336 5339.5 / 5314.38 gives -0.05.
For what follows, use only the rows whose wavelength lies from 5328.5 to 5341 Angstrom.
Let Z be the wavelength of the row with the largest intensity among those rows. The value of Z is 5330.31 Angstrom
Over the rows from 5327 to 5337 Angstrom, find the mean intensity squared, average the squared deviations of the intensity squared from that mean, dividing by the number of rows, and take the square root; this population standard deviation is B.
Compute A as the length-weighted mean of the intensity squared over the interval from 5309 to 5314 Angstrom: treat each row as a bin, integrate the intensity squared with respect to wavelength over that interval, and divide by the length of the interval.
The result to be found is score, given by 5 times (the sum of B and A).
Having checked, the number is 91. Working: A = 15.9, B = 2.3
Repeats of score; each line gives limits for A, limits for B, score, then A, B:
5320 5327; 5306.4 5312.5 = 121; 20.2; 3.9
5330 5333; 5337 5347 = 120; 21.3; 2.6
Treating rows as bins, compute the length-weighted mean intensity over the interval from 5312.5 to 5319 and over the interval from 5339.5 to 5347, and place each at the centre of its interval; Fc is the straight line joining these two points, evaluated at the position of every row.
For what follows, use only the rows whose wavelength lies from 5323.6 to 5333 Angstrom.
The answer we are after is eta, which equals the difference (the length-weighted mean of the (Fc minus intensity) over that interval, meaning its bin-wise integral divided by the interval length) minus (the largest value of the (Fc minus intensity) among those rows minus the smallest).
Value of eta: -0.98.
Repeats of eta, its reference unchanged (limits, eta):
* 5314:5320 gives -1.21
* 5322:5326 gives -1.05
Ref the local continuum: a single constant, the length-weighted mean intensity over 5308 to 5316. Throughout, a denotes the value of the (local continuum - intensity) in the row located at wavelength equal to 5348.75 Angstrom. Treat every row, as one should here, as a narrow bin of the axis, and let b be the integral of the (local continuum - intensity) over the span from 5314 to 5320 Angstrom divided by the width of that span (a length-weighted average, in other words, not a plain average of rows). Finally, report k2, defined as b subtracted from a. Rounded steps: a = -0.22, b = -0.4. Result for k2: 0.2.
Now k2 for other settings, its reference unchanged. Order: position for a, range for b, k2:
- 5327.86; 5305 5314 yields -0.6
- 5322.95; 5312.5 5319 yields -0.6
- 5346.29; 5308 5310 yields 0.2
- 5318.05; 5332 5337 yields -0.5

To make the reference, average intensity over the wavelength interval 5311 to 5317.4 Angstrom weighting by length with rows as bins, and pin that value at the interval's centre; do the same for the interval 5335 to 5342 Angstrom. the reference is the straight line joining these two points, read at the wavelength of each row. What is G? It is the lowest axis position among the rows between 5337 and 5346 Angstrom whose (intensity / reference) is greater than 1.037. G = 5337.68 Angstrom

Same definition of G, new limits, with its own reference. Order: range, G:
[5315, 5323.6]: 5316.83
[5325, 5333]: 5325.40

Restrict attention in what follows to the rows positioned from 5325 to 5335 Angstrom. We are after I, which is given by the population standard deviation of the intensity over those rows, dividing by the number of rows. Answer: 0.235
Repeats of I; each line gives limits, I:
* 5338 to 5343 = 0.250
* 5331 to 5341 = 0.289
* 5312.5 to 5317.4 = 0.273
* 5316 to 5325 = 0.283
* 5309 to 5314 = 0.183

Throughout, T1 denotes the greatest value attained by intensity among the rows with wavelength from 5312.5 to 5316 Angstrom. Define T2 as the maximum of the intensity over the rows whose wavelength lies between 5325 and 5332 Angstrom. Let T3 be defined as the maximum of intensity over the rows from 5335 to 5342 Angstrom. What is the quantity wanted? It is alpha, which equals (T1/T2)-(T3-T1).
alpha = 0.66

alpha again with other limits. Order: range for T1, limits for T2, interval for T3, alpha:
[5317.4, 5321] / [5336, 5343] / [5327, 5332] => 1.24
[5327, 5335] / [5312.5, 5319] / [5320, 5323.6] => 0.85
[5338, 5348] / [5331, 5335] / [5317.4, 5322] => 0.72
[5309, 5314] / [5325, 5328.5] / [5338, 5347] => 0.31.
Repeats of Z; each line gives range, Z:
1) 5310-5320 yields 5319.27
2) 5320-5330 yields 5322.95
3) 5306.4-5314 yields 5308.26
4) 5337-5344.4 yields 5343.83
